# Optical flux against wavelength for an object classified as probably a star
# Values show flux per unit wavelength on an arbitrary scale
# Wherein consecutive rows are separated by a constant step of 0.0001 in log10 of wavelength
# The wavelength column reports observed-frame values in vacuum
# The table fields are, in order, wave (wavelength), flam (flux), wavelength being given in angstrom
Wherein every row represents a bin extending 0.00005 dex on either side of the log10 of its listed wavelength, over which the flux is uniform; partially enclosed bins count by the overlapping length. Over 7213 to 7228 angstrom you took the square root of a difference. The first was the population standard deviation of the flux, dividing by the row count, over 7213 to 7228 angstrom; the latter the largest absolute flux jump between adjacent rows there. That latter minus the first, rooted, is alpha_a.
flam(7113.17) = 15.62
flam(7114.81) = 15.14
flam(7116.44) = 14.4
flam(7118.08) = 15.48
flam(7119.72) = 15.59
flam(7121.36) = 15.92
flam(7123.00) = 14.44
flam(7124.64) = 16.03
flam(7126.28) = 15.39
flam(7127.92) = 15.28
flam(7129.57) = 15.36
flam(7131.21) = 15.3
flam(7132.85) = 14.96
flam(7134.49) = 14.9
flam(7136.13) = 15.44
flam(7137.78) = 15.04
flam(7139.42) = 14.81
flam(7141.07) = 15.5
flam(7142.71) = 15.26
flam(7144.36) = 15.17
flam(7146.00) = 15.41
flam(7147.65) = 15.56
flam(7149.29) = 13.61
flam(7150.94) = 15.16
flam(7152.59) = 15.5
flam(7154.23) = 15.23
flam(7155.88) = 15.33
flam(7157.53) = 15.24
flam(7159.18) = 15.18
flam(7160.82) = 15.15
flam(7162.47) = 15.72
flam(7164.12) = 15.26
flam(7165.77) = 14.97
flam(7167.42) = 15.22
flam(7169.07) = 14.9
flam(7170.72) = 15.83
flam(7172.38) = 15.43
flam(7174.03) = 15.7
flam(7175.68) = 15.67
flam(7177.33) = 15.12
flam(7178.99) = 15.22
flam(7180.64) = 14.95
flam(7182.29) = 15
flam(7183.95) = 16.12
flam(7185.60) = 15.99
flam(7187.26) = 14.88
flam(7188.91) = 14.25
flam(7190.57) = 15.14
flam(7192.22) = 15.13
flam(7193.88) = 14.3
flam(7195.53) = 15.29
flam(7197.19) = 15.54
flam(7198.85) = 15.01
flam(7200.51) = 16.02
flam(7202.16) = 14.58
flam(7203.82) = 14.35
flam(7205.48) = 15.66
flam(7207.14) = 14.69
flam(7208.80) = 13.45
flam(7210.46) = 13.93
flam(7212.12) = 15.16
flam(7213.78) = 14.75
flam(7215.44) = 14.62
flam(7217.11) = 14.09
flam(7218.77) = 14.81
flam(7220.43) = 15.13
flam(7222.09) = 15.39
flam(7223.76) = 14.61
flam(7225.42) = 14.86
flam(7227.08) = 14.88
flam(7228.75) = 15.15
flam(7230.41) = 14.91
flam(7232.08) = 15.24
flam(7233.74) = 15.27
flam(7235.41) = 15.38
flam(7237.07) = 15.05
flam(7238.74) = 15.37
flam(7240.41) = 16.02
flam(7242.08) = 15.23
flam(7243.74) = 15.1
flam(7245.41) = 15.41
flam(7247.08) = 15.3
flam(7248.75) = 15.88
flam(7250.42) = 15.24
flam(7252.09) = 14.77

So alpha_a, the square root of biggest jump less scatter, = 0.66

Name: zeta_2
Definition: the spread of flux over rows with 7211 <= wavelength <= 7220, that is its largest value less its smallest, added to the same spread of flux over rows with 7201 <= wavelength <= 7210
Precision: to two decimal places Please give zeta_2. 3.28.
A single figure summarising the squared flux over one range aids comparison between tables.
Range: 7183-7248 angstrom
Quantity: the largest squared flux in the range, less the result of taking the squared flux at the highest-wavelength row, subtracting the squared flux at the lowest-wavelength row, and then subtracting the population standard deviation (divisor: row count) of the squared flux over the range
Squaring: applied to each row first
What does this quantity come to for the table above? 303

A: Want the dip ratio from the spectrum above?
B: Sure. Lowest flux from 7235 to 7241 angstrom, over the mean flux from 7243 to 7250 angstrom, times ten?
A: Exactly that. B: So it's 9.8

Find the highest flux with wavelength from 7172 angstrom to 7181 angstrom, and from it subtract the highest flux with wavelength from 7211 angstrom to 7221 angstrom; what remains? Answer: 0.54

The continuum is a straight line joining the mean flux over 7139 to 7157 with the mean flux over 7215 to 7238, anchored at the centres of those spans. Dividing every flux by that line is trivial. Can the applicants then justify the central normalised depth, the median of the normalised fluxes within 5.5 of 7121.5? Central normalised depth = 1.02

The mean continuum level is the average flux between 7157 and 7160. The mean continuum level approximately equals 15.2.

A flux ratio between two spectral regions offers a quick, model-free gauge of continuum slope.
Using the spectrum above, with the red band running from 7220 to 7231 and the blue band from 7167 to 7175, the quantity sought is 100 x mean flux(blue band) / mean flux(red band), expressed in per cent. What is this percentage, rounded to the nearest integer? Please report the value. 103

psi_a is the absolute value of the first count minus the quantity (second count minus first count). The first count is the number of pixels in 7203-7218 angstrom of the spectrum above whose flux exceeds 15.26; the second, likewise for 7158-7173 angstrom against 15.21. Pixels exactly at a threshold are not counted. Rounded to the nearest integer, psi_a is 3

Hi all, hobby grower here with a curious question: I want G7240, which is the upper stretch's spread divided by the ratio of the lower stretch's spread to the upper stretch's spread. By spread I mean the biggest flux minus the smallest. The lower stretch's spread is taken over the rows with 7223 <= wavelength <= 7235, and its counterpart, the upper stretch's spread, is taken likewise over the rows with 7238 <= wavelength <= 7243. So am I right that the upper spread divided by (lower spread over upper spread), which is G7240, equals 0.9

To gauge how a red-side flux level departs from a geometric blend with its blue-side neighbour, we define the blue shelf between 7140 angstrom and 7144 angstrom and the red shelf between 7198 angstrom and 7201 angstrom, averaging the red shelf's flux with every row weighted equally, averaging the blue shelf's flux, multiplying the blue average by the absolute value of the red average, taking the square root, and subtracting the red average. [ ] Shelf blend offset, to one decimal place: -0.1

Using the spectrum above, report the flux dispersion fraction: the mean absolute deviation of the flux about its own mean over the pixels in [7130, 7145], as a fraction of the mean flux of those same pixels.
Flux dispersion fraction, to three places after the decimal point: 0.013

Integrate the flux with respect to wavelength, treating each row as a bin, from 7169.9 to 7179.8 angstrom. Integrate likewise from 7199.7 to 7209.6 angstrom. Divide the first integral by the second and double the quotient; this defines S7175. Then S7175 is 2.09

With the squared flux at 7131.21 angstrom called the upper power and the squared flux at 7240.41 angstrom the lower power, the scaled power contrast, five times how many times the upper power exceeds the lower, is 4.6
